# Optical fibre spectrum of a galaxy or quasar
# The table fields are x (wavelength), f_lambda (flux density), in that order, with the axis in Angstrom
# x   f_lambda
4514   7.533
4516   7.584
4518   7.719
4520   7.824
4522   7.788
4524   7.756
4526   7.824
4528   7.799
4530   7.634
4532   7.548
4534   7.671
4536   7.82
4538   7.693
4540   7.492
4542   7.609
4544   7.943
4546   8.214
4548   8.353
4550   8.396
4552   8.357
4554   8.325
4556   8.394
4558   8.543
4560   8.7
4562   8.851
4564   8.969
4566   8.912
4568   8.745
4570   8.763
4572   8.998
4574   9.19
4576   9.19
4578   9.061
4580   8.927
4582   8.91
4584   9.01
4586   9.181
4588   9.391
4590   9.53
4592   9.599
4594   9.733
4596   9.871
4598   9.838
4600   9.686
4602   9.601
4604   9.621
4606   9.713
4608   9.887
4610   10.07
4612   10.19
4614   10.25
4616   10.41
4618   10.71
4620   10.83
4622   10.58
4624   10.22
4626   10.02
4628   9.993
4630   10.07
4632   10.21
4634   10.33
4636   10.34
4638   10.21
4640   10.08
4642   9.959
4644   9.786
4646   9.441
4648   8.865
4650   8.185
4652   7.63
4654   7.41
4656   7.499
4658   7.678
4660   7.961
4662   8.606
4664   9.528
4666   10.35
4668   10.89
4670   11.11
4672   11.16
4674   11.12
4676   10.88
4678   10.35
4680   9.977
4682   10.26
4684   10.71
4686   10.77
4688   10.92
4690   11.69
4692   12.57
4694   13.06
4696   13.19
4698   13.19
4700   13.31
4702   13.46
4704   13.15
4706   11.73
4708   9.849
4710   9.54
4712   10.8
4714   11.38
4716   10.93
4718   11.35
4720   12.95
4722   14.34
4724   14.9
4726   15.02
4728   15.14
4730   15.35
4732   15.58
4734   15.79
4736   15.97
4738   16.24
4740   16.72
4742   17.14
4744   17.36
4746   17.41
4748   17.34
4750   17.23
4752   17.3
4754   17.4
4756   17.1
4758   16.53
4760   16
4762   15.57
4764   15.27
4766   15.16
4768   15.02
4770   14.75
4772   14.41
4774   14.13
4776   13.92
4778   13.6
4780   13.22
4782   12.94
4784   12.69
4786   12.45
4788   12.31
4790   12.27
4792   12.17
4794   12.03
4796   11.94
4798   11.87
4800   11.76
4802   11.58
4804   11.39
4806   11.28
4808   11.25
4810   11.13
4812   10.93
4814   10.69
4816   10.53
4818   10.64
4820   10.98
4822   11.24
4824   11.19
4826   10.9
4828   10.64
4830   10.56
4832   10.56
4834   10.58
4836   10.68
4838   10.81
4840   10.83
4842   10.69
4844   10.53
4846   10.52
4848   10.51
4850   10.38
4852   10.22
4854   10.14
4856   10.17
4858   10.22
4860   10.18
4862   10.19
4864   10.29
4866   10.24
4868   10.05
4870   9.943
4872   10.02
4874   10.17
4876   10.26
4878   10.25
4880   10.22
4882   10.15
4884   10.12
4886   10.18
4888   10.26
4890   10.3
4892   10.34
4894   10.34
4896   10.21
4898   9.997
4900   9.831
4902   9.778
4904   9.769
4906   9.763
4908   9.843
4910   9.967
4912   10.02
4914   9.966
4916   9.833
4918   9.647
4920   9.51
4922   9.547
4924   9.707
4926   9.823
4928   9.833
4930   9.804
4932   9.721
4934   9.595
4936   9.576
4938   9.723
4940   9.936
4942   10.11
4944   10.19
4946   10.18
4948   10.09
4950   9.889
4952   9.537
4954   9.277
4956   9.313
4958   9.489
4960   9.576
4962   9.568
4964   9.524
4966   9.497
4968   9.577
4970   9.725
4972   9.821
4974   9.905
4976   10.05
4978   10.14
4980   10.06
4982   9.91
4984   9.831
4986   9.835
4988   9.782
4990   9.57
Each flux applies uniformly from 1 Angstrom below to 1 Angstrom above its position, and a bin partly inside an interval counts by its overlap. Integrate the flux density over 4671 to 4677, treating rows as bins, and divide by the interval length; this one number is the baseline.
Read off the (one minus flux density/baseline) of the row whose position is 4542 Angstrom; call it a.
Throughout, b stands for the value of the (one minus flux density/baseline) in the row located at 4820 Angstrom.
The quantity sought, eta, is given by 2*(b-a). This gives -0.6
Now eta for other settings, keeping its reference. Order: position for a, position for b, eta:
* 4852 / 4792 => -0.4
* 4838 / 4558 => 0.4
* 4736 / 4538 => 1.5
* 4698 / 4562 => 0.8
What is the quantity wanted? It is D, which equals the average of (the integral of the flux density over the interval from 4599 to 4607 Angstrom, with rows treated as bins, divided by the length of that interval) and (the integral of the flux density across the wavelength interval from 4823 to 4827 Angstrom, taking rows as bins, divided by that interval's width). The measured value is 10.4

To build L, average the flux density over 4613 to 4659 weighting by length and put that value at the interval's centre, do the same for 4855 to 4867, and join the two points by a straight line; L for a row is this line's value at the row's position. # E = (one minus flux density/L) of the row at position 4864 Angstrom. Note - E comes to -0.01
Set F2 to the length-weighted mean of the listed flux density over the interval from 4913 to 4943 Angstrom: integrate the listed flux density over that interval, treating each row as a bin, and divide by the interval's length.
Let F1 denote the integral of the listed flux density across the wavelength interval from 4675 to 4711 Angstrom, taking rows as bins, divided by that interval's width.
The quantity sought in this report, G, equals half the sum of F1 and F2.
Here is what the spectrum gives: 10.7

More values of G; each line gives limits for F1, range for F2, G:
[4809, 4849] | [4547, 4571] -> 9.7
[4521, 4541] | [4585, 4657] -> 8.7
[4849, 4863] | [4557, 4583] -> 9.6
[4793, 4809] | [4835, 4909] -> 10.9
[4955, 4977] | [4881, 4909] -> 9.9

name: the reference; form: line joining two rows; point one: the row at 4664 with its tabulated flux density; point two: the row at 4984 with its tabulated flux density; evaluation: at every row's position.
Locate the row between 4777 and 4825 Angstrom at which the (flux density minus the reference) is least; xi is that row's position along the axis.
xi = 4816 Angstrom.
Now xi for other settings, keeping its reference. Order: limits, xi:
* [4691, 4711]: 4710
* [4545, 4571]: 4546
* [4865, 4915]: 4906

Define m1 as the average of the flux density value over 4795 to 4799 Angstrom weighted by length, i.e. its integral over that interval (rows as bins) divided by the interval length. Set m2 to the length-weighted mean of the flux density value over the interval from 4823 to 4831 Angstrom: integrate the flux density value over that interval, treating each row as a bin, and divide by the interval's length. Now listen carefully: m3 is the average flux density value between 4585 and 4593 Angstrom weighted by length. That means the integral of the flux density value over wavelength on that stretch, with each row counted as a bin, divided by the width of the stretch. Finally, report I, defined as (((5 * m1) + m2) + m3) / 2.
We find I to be 40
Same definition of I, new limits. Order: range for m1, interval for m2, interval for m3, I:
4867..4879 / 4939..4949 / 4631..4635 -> 35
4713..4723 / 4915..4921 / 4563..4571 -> 40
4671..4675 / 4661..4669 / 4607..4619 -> 38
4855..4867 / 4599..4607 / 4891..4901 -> 35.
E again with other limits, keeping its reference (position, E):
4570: 0.07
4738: -0.64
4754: -0.75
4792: -0.21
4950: 0.05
